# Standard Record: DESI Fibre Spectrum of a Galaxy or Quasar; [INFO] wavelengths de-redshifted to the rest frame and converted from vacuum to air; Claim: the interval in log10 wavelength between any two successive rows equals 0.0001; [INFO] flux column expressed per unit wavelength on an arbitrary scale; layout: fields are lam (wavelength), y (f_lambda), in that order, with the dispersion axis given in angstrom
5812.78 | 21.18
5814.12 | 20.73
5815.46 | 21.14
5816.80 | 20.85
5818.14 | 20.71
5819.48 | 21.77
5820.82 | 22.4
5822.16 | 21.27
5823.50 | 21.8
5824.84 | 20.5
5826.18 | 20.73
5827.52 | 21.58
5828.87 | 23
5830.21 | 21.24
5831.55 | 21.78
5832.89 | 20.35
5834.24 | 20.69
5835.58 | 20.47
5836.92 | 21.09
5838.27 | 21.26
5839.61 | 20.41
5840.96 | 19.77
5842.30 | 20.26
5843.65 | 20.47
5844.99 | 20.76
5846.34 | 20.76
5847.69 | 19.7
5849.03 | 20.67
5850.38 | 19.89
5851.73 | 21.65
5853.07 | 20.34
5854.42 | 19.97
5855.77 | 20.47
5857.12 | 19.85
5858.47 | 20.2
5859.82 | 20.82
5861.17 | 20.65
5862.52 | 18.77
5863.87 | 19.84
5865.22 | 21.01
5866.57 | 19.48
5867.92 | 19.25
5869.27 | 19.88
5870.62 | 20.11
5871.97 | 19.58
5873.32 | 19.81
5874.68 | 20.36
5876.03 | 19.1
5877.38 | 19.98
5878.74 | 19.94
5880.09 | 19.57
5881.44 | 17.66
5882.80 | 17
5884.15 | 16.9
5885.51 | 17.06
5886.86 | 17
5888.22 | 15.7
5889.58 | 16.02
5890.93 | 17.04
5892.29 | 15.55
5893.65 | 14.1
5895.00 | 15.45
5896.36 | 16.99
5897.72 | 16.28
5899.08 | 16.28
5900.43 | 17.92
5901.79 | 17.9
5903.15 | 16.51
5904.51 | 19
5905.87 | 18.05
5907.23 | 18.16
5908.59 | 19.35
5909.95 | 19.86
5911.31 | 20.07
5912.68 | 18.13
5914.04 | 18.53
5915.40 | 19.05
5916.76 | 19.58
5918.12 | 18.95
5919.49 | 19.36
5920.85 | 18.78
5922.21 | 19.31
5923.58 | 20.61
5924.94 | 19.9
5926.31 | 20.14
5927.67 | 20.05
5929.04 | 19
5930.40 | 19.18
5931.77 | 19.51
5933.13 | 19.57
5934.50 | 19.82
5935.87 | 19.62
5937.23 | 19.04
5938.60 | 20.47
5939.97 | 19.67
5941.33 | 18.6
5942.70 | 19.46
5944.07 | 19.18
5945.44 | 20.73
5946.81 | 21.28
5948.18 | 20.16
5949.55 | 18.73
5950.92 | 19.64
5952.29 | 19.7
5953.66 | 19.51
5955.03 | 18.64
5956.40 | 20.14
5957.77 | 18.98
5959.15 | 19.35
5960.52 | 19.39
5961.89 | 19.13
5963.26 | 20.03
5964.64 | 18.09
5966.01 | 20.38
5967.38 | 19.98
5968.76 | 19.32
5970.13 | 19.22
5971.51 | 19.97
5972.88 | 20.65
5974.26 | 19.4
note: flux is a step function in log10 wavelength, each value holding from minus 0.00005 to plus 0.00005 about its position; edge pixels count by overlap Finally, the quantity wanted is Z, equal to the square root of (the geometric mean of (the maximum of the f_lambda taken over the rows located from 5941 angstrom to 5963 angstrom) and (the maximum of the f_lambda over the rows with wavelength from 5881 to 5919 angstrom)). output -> 4.55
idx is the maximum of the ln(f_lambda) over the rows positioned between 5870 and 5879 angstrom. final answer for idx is 3.01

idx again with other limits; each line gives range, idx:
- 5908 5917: 3.00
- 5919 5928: 3.03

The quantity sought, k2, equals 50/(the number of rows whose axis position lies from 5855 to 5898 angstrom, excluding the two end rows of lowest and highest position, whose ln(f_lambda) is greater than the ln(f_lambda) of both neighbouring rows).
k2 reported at 6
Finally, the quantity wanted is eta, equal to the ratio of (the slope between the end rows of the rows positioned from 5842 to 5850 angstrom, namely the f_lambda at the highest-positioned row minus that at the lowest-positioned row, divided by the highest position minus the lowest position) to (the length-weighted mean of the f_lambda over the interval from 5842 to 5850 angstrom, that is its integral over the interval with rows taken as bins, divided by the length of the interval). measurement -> 0.003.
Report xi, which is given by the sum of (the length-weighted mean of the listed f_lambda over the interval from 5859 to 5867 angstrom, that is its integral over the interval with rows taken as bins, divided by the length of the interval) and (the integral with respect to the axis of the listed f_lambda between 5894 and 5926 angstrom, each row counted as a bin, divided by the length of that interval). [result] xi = 38.5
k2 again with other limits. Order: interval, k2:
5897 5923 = 10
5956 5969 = 17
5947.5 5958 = 25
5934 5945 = 25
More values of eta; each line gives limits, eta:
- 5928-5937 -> 0.005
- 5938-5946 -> 0.002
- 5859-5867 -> -0.010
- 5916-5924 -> 0.008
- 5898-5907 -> 0.015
